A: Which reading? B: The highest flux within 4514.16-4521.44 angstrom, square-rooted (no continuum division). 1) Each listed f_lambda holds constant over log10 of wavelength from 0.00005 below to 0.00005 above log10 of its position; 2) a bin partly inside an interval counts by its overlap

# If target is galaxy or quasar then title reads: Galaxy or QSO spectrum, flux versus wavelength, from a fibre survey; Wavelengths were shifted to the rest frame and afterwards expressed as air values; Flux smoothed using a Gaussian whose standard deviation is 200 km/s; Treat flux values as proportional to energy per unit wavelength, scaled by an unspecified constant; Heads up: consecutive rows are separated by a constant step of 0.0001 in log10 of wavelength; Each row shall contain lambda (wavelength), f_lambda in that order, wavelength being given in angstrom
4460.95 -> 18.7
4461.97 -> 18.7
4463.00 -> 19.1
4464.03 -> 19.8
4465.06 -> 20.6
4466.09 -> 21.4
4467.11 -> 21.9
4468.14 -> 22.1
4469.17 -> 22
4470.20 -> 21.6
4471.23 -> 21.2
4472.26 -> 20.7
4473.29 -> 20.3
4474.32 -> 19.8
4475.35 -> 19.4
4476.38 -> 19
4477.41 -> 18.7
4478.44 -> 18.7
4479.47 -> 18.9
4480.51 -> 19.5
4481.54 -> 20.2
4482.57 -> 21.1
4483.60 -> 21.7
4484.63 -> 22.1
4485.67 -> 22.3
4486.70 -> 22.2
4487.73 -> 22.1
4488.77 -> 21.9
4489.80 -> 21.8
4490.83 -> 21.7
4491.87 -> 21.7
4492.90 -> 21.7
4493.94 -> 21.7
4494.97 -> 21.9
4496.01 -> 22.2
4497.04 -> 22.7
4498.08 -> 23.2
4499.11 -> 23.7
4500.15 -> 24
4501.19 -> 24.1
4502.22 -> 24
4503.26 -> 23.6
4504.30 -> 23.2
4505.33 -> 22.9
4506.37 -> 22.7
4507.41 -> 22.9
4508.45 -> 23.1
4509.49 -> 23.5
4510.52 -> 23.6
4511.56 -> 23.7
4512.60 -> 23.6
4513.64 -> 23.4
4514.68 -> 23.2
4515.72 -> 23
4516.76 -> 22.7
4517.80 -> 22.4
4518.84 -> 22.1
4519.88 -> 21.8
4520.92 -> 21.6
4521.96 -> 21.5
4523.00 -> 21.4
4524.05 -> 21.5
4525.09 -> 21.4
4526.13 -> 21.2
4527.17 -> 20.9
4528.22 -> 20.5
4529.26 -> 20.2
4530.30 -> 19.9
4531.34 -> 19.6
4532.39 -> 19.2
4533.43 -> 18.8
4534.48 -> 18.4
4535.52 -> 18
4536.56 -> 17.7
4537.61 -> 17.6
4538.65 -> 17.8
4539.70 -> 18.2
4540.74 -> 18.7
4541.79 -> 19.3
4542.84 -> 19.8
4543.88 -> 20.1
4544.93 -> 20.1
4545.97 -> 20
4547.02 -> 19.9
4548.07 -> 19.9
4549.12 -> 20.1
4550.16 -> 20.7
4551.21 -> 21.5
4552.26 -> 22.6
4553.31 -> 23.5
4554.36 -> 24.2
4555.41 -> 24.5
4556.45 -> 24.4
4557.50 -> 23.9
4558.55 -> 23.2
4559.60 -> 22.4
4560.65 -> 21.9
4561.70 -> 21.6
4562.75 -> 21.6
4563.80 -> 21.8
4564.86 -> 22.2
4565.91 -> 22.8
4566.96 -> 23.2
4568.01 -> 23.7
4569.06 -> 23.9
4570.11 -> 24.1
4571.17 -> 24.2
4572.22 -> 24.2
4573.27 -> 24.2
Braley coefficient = 4.82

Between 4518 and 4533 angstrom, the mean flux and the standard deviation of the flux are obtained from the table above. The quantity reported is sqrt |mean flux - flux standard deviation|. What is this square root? 4.48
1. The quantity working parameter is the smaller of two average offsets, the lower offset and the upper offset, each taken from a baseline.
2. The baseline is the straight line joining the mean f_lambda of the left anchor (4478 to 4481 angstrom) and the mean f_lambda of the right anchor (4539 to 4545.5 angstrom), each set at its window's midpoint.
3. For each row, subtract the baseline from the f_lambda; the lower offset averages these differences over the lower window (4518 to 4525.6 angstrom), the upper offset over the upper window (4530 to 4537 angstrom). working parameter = -0.5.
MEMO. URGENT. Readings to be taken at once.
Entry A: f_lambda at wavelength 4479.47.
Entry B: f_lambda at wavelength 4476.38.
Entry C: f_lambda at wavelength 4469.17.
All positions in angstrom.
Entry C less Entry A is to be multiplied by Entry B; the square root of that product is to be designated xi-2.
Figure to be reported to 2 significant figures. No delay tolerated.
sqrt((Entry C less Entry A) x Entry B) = 7.7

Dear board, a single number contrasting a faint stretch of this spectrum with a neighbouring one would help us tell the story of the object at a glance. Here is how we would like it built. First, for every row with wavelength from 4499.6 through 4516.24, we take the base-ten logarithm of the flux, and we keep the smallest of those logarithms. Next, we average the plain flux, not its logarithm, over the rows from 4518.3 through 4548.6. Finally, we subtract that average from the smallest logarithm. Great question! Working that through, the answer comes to -18.5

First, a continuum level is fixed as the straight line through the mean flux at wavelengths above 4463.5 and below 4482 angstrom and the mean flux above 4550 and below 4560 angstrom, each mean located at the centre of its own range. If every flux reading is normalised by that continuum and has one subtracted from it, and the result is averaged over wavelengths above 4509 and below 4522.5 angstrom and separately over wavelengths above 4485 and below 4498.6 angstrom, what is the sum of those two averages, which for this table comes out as 0.10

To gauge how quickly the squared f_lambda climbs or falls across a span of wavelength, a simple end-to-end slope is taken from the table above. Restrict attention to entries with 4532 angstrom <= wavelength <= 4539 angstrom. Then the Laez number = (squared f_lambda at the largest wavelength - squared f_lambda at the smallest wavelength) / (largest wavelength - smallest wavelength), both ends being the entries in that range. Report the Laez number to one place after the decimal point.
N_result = -8.3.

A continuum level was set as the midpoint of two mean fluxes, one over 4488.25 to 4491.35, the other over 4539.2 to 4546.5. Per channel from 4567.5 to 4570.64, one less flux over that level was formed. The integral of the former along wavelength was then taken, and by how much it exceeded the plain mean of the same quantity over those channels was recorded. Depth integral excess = -0.34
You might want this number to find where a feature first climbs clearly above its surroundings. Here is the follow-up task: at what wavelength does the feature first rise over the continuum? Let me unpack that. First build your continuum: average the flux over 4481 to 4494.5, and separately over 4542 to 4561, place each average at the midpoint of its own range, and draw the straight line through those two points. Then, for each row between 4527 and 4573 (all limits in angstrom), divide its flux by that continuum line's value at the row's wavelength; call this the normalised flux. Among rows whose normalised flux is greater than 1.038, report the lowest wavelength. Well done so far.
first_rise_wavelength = 4553.31 angstrom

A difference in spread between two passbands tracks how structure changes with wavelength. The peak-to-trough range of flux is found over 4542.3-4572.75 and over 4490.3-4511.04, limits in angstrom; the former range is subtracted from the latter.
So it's -2.3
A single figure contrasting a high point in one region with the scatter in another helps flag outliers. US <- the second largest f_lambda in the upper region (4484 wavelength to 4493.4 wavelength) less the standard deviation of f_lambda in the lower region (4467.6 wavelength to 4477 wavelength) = 21.1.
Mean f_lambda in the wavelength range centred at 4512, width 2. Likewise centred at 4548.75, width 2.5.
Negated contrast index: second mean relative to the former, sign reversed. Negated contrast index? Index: -0.85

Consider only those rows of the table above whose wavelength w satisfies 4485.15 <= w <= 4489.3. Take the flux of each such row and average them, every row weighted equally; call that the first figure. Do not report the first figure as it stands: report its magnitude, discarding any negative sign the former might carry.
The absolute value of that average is 22.1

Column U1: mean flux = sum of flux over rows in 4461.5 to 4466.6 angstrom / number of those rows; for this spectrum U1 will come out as 19.9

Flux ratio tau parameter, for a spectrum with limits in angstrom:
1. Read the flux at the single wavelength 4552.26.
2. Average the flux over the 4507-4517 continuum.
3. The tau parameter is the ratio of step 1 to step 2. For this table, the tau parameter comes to 0.97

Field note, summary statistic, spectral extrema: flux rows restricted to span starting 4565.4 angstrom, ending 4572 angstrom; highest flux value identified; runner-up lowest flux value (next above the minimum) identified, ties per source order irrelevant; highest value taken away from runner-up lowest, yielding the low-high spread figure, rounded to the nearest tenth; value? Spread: -1.0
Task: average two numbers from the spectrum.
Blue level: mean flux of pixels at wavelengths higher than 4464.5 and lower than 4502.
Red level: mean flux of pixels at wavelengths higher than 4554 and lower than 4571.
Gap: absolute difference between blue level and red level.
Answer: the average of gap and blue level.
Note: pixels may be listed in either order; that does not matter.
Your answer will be 11.5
